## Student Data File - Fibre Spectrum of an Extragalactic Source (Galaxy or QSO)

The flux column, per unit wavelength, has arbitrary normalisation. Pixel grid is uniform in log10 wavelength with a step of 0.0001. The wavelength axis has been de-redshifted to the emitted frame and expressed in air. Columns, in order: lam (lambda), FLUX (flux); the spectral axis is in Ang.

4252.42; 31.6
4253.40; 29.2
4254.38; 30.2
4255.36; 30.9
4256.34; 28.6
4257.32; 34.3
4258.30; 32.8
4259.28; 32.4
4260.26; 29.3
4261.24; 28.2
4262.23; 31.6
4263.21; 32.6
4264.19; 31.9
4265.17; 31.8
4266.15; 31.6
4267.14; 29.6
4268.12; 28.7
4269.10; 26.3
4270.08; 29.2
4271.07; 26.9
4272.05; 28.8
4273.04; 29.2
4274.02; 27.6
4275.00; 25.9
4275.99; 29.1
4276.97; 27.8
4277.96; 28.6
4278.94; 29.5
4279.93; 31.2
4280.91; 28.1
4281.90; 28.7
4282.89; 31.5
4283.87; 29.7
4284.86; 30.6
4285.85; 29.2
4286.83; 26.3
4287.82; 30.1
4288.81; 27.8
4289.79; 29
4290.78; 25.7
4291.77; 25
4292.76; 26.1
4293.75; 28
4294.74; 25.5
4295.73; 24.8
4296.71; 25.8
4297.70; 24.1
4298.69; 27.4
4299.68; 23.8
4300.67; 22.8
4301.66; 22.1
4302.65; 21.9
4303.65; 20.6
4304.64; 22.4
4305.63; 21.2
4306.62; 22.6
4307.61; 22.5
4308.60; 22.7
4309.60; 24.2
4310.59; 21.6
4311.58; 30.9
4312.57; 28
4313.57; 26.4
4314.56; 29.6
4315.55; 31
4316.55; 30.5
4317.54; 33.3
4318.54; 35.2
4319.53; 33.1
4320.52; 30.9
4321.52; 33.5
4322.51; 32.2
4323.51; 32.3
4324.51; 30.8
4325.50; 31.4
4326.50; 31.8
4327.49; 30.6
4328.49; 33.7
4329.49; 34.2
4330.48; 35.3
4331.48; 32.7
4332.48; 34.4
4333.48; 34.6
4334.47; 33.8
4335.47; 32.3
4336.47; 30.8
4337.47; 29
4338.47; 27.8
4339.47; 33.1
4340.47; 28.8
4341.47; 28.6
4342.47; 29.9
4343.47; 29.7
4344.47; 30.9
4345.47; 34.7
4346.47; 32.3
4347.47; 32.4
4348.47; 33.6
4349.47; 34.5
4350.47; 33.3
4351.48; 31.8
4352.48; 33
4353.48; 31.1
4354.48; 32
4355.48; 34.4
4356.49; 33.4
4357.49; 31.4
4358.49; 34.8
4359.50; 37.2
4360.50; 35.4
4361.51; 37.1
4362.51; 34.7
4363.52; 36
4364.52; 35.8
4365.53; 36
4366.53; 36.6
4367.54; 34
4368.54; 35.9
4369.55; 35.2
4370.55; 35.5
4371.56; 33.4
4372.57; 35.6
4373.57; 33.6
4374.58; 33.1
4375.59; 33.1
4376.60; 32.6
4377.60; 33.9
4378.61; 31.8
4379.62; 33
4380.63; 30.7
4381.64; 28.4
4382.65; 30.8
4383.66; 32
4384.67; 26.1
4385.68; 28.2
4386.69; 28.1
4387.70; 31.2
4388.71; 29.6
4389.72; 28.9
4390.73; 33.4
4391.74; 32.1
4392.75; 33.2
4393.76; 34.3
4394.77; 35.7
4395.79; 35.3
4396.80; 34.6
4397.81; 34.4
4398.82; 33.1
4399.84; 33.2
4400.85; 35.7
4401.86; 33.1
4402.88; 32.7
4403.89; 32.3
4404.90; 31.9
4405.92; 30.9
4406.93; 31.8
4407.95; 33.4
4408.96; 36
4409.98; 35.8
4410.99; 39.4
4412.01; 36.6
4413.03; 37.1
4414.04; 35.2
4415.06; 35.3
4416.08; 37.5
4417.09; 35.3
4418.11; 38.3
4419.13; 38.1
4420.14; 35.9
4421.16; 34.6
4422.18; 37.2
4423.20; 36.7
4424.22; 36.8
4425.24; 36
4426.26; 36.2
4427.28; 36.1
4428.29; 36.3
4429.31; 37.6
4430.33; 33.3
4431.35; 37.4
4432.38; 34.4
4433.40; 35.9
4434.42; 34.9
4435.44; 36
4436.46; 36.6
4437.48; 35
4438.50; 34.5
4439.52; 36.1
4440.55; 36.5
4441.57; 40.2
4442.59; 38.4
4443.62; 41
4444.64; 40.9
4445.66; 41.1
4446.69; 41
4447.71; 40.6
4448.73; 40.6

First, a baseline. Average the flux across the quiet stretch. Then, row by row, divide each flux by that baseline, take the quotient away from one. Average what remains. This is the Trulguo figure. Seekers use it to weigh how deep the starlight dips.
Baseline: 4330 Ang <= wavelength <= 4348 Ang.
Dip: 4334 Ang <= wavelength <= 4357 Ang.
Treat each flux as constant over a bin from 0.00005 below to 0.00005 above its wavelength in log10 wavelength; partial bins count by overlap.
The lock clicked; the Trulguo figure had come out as 0.00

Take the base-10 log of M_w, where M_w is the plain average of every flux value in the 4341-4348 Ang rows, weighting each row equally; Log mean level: 1.49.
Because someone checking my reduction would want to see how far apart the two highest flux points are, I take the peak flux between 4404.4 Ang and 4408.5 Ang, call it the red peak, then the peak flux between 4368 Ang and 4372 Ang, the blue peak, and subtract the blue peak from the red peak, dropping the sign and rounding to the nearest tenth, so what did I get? 2.5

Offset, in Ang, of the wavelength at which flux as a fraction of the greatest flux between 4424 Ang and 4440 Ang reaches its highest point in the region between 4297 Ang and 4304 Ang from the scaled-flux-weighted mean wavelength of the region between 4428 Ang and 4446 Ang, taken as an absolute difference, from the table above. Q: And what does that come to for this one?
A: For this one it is 138.5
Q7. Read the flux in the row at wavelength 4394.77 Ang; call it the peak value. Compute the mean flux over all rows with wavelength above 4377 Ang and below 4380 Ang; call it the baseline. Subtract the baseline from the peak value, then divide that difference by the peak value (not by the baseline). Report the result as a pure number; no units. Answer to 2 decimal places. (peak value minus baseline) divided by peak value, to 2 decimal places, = 0.08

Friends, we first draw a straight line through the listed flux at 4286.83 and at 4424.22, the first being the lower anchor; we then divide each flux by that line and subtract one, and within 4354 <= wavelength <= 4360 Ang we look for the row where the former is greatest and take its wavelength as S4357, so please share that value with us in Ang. 4359.50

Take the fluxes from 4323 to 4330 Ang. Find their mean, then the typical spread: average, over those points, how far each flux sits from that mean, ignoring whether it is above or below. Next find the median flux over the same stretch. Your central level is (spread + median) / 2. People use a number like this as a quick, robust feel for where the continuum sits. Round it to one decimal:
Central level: 16.5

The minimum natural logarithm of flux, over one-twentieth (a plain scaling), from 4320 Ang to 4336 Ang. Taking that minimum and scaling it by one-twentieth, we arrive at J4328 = 0.171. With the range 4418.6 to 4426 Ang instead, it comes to 0.177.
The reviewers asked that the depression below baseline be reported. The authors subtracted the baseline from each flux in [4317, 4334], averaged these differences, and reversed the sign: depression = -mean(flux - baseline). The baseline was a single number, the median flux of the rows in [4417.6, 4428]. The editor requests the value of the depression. 3.5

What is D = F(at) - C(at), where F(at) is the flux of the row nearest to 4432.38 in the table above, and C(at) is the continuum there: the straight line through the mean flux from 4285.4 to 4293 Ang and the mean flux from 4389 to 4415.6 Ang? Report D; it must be -1.4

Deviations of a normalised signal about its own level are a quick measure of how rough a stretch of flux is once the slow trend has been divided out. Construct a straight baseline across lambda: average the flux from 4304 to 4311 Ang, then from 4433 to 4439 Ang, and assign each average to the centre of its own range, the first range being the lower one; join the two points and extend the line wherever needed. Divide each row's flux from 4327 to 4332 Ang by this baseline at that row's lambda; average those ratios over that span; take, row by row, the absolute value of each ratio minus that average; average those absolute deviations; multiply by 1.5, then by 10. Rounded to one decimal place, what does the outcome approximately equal 0.8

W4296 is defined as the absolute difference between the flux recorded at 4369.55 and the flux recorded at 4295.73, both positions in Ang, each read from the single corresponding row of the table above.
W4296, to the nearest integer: 10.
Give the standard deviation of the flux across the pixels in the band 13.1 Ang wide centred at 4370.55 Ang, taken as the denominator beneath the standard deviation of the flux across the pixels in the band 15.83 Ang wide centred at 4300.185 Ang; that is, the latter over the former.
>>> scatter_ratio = 1.6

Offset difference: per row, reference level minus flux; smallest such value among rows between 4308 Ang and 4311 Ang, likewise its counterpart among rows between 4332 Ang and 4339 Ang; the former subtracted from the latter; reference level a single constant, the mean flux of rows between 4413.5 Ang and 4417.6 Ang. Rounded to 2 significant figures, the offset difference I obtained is -10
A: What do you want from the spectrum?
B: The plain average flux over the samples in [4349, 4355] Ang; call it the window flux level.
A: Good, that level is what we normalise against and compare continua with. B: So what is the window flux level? 32.6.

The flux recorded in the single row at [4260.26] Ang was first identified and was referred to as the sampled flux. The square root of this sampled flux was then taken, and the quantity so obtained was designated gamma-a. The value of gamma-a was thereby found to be 5.4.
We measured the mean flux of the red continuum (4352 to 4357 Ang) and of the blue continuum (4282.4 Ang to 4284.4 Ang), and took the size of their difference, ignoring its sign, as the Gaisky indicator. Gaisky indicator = 2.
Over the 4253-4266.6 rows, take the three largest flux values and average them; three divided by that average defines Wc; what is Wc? 0.090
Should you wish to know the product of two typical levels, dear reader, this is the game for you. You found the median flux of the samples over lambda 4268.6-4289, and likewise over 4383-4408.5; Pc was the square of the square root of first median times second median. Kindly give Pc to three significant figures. 942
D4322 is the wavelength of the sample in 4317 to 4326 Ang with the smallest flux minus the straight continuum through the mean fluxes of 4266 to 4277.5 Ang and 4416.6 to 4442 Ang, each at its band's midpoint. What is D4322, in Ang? 4324.51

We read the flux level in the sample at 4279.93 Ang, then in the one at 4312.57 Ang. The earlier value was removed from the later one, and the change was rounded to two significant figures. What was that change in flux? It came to -3.2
